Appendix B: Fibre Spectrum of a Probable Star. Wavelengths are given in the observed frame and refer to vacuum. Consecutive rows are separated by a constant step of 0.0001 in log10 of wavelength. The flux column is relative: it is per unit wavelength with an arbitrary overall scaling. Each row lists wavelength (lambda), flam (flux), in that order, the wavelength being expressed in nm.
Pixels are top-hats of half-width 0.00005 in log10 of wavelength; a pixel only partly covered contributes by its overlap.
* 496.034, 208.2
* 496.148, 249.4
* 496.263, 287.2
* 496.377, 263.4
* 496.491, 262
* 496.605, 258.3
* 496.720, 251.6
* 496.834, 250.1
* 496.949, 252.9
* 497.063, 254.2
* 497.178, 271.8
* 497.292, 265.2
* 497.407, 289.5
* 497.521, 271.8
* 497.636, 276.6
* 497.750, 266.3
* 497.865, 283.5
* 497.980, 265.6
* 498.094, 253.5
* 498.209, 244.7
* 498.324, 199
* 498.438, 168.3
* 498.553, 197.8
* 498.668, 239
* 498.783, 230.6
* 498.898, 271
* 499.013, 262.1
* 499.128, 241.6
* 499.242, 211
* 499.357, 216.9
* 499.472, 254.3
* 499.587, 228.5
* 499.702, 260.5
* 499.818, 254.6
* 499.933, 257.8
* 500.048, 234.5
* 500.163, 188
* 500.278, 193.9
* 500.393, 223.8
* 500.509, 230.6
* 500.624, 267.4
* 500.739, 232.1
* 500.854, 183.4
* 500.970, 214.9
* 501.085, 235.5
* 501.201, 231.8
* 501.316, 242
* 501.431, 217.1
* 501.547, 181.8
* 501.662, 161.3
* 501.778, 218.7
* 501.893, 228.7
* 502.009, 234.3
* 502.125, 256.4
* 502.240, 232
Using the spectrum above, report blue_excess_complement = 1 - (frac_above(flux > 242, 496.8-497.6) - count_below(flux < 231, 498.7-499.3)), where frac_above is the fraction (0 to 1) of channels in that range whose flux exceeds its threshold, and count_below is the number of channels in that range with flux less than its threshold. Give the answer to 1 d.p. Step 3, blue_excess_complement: 2.0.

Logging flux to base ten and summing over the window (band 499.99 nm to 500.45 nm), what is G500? 9.3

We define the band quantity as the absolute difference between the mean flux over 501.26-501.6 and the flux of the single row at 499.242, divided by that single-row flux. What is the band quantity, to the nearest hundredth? 0.01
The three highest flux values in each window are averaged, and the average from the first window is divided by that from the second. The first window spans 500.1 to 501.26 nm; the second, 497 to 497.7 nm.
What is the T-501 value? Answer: 0.88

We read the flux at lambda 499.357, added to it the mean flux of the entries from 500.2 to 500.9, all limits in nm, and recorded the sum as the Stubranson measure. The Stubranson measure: 439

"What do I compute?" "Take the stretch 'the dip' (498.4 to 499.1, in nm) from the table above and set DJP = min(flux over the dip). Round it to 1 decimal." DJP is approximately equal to 168.3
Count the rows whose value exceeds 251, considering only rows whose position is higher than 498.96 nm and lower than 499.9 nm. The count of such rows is 4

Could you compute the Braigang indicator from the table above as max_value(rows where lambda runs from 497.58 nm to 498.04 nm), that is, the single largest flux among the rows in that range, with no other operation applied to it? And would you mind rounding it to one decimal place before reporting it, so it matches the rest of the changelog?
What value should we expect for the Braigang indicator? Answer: 283.5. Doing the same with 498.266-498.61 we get 199.0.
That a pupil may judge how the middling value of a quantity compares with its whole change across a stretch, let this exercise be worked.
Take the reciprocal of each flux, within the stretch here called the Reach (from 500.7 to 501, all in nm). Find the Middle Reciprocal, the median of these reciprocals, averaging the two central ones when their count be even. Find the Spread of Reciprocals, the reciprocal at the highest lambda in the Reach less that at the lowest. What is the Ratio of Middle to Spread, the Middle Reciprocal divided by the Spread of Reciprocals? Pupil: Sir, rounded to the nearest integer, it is 13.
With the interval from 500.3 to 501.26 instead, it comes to -28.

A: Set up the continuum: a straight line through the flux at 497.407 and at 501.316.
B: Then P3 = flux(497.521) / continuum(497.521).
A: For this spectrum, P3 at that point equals 0.943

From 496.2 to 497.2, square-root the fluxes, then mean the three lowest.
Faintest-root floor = 15.9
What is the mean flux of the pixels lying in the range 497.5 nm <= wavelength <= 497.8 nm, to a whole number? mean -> 272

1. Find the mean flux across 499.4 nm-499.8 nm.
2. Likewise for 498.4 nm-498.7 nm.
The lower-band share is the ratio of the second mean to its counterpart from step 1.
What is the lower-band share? 0.81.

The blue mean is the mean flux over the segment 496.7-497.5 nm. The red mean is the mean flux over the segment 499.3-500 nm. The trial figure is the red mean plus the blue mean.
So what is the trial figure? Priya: 508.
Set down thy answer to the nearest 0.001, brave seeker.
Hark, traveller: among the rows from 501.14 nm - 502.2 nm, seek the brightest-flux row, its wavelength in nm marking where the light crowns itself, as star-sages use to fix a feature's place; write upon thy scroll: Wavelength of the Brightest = 502.125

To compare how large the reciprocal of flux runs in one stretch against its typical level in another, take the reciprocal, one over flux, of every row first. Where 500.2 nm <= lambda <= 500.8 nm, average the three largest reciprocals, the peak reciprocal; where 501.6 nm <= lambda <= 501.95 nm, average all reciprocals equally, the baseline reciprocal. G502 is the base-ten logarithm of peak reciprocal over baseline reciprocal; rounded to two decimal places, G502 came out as -0.04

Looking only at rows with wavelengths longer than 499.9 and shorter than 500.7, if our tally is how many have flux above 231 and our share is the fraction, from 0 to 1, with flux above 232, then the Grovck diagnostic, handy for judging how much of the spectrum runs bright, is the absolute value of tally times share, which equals 1.3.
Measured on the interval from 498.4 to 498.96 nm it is 0.8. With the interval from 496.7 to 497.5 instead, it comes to 7.0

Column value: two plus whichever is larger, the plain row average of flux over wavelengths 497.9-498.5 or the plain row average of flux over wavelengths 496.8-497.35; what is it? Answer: 261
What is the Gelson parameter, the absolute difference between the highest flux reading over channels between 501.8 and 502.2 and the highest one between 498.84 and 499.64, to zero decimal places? 15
